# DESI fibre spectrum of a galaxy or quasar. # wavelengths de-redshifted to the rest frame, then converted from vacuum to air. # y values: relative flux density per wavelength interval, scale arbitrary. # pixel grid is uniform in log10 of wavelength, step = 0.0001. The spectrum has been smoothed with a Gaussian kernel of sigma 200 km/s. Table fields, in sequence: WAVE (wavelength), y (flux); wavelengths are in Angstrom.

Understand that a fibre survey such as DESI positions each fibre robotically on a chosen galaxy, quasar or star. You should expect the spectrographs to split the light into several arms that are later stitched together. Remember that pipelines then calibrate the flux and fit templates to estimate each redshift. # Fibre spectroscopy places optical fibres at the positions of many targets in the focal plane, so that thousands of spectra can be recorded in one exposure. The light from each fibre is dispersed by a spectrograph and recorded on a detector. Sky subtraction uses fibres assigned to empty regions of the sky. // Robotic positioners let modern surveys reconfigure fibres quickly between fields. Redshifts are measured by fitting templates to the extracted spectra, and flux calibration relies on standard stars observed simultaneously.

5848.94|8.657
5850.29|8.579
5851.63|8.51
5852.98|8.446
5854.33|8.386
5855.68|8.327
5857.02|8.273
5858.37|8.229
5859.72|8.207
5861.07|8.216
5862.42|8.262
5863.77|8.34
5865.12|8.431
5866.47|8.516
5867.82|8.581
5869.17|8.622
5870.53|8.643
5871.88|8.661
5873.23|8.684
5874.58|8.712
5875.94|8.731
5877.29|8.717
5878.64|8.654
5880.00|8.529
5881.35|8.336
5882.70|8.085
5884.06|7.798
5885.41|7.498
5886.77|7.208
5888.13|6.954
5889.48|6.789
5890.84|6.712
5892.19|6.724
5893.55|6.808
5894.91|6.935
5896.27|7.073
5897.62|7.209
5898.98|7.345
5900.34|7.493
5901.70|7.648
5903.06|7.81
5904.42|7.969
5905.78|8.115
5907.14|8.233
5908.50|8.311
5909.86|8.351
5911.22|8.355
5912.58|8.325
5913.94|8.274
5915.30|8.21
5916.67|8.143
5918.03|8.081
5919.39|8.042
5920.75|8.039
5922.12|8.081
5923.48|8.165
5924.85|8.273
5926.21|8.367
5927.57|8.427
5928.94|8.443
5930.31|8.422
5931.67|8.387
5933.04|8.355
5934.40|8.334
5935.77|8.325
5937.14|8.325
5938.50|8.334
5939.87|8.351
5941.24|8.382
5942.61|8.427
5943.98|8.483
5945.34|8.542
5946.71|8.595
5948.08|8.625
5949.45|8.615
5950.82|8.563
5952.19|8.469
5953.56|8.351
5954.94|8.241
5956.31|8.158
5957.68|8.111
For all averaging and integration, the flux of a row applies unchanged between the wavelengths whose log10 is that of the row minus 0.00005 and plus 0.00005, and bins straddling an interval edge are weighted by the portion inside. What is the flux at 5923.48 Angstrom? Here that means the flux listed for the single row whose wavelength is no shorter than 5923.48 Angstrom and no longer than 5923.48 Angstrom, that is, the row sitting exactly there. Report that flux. 8.165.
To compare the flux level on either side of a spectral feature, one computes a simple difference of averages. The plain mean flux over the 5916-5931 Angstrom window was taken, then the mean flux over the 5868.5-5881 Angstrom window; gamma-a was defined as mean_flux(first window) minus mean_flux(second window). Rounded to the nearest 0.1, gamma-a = -0.4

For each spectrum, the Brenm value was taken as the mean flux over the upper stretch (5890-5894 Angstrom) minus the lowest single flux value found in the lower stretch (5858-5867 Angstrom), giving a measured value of -1.5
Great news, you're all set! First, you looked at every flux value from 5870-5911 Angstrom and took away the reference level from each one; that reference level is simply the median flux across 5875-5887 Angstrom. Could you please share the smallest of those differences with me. -1.6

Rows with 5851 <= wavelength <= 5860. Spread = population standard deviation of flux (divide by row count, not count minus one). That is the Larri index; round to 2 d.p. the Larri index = 0.10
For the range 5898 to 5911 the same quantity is 0.35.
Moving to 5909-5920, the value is 0.12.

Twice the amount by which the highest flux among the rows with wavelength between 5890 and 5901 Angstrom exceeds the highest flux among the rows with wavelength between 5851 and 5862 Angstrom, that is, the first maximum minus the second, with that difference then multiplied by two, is -2.0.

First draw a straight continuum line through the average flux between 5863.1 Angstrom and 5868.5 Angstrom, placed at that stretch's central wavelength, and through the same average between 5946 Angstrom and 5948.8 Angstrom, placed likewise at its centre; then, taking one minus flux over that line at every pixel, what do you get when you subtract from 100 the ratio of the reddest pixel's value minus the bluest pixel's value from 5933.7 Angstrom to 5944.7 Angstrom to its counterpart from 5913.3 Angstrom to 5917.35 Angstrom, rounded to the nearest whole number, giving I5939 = 101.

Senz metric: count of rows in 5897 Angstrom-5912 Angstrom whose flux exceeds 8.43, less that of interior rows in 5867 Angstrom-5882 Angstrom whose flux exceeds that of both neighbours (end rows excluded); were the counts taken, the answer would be -1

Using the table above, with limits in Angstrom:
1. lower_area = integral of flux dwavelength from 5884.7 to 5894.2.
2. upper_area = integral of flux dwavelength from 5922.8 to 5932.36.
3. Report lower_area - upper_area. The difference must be -14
